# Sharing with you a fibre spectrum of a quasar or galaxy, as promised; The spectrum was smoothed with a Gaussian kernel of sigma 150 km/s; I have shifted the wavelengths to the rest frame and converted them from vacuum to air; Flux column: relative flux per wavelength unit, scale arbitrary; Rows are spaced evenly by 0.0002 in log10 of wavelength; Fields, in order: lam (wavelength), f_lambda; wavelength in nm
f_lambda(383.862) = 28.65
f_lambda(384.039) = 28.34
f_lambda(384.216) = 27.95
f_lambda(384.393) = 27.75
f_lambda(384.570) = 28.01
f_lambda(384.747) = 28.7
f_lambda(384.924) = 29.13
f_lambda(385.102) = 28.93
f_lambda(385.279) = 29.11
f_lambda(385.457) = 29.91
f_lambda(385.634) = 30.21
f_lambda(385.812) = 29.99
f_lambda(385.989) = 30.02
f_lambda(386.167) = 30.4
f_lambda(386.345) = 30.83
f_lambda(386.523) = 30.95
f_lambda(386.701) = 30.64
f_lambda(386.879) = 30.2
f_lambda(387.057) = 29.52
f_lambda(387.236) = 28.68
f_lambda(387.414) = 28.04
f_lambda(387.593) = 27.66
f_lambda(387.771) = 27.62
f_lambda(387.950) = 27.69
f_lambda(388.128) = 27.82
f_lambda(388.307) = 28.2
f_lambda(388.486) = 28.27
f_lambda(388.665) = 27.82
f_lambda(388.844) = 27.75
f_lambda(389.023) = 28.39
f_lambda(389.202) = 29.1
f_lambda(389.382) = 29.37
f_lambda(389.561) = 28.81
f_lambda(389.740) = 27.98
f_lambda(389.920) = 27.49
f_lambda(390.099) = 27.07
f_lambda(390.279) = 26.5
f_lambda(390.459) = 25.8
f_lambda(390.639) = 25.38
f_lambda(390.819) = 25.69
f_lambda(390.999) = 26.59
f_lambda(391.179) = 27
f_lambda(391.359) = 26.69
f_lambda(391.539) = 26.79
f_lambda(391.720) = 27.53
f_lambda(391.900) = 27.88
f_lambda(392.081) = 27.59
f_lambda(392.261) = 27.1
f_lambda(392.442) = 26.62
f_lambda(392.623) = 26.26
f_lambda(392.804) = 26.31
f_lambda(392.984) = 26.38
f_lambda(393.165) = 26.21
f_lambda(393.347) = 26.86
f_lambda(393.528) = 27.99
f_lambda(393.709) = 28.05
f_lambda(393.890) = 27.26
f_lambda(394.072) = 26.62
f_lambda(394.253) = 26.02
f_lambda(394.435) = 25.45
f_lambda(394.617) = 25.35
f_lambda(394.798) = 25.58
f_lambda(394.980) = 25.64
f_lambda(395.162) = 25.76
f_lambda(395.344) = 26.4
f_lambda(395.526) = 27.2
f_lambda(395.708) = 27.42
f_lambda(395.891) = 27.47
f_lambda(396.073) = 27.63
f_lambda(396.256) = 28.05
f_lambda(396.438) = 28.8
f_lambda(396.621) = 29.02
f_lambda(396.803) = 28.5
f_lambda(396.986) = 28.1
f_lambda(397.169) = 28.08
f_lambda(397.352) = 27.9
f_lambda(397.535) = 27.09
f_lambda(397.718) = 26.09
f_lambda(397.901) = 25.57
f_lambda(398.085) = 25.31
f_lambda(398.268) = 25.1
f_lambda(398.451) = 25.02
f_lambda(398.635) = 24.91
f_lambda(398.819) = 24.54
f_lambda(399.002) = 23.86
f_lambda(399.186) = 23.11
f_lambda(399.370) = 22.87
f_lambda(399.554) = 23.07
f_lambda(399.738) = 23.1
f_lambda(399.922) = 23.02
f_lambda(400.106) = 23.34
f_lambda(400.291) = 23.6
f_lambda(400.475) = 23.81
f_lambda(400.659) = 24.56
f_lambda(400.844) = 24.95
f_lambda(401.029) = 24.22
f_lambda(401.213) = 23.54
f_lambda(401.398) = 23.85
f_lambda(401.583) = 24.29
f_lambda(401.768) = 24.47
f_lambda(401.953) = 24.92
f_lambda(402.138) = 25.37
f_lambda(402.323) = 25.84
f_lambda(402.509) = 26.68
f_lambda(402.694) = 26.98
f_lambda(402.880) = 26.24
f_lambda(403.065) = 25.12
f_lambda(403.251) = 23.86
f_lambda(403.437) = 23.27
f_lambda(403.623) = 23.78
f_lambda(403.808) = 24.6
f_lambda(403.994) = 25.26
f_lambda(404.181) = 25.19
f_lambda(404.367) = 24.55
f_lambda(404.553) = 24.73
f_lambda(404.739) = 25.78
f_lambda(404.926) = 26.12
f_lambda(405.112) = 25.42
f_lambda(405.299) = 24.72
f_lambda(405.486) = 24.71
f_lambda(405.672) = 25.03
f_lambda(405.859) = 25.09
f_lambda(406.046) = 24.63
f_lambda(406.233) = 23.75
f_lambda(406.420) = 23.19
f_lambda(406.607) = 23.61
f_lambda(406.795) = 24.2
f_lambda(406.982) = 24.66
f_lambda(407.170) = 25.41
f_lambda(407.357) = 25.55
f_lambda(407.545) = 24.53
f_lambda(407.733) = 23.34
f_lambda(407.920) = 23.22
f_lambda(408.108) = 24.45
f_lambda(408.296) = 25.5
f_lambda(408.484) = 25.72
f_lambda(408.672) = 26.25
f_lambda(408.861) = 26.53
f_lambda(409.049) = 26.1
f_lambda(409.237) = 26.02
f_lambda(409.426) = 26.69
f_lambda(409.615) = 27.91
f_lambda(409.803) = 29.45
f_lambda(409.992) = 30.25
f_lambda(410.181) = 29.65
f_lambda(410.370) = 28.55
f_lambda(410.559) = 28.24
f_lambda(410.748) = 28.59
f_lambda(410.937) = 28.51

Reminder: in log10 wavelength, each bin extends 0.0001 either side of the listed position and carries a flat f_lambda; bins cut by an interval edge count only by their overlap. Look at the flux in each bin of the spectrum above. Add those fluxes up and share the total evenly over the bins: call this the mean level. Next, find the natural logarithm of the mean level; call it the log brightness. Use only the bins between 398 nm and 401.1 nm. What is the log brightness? 3.18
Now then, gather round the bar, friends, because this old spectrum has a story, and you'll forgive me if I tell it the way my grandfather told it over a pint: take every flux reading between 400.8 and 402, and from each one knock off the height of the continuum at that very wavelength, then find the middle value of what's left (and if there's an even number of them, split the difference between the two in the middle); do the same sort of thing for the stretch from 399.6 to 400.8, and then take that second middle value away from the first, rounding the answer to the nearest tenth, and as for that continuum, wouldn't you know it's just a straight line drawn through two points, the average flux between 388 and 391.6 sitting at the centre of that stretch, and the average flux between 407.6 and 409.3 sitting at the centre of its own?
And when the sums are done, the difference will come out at 1.0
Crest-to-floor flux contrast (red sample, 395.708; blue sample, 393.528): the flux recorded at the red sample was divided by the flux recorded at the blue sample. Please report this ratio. 0.98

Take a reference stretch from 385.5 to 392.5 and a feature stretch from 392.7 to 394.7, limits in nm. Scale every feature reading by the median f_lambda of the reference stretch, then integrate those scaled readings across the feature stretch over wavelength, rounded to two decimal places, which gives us 1.91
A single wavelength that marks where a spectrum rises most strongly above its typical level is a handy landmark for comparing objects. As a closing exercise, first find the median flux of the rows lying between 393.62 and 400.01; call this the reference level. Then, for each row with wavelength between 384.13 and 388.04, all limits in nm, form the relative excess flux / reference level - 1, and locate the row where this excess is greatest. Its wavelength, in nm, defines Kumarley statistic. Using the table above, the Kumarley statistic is 386.523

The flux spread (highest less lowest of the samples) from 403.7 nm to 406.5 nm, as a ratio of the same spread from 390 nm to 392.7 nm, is 1.2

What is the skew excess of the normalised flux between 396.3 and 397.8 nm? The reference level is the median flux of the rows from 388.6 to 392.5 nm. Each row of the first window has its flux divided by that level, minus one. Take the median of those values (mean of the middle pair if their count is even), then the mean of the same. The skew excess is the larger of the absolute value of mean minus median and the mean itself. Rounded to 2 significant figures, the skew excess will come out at 0.024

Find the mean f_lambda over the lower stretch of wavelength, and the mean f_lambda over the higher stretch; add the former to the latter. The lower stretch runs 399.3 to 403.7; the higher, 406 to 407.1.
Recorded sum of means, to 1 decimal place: 48.4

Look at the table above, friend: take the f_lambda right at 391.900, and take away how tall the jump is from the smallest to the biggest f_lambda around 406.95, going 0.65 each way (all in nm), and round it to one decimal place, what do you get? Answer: 25.5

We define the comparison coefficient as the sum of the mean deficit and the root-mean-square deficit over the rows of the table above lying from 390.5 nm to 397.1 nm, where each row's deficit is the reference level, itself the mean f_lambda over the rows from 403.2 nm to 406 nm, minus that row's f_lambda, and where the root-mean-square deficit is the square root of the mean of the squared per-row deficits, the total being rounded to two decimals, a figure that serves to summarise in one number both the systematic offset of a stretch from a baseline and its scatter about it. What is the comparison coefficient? 0.22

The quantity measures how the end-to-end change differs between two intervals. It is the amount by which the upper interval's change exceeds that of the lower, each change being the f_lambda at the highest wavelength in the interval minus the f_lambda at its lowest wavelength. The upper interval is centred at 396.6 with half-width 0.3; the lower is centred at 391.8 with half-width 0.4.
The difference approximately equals -1.1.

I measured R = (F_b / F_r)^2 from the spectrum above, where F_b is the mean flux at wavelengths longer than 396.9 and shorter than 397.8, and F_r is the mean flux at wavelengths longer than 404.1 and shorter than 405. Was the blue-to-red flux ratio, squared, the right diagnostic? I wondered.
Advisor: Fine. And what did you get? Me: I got 1.18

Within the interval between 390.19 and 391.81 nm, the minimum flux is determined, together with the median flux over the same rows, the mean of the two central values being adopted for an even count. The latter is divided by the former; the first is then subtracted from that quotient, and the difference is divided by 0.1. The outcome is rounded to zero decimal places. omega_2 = -243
